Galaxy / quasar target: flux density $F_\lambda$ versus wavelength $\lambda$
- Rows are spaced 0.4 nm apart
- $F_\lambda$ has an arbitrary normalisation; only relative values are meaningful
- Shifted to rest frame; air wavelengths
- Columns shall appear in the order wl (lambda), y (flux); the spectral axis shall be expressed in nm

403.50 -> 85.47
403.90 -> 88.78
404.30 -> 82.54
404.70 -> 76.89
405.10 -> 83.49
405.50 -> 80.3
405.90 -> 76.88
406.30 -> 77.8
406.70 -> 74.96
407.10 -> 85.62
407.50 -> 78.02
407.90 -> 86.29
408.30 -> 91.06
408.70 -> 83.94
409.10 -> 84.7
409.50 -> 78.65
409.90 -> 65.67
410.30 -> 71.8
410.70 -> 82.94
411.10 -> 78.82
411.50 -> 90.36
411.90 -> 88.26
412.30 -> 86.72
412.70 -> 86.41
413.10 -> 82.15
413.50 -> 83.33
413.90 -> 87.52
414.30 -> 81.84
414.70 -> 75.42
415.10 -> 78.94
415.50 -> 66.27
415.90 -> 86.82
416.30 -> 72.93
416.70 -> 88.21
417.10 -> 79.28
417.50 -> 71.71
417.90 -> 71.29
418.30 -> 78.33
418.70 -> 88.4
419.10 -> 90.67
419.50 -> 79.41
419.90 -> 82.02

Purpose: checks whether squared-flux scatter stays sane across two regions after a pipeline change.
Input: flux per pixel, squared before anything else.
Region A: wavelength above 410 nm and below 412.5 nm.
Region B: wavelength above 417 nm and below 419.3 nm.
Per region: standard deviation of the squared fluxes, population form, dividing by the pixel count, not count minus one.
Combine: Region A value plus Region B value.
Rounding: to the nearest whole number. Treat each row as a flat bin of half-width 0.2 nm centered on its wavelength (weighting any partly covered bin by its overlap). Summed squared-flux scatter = 2227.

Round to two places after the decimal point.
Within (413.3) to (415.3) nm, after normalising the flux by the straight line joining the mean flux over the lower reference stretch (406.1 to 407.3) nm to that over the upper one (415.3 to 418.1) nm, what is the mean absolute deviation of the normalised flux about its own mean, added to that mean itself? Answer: 1.09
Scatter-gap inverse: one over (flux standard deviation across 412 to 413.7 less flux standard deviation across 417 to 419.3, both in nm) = -0.2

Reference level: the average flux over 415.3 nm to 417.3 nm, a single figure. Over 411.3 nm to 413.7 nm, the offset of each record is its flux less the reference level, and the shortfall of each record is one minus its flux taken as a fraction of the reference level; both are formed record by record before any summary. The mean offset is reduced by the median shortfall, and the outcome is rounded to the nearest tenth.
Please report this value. 7.6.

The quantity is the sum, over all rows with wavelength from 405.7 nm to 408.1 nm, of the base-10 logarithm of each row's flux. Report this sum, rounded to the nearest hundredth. 11.41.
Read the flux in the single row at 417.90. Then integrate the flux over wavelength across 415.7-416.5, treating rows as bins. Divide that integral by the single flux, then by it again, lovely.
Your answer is 0.0126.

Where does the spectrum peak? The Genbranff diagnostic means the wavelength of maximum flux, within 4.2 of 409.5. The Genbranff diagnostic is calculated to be 408.30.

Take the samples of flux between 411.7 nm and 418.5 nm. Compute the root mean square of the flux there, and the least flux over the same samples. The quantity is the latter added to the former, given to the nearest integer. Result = 147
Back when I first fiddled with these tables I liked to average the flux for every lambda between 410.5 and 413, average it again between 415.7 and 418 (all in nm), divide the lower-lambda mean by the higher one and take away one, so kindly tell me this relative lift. 0.09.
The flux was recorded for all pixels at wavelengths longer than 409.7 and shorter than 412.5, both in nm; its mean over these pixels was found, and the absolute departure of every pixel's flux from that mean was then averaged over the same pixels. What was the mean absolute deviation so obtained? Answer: 7.3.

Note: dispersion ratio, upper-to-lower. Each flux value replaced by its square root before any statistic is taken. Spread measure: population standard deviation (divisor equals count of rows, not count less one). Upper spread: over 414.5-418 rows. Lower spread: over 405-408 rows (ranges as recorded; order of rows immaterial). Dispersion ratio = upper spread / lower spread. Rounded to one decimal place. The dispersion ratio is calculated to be 1.8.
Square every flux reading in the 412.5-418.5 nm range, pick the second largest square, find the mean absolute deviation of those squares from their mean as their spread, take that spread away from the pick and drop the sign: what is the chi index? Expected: 6800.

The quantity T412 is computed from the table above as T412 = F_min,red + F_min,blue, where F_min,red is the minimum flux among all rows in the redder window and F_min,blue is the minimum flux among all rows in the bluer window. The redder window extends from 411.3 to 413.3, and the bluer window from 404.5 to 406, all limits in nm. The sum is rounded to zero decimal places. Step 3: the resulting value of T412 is 159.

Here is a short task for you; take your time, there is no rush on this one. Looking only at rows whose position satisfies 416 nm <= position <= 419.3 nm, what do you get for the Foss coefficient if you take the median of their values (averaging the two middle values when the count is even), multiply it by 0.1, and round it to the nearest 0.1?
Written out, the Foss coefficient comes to 7.9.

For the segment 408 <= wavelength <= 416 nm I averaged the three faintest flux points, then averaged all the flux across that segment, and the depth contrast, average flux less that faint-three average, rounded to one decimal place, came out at 13.7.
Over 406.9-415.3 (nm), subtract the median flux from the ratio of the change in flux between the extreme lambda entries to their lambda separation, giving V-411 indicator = -84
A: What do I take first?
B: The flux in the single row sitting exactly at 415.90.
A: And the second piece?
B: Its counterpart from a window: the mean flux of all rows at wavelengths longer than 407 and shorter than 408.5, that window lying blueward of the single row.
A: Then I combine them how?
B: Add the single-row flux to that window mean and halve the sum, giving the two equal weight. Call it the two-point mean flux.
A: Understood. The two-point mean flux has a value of 86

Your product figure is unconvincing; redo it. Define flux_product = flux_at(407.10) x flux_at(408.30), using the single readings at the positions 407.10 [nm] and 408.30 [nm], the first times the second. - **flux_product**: 7797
